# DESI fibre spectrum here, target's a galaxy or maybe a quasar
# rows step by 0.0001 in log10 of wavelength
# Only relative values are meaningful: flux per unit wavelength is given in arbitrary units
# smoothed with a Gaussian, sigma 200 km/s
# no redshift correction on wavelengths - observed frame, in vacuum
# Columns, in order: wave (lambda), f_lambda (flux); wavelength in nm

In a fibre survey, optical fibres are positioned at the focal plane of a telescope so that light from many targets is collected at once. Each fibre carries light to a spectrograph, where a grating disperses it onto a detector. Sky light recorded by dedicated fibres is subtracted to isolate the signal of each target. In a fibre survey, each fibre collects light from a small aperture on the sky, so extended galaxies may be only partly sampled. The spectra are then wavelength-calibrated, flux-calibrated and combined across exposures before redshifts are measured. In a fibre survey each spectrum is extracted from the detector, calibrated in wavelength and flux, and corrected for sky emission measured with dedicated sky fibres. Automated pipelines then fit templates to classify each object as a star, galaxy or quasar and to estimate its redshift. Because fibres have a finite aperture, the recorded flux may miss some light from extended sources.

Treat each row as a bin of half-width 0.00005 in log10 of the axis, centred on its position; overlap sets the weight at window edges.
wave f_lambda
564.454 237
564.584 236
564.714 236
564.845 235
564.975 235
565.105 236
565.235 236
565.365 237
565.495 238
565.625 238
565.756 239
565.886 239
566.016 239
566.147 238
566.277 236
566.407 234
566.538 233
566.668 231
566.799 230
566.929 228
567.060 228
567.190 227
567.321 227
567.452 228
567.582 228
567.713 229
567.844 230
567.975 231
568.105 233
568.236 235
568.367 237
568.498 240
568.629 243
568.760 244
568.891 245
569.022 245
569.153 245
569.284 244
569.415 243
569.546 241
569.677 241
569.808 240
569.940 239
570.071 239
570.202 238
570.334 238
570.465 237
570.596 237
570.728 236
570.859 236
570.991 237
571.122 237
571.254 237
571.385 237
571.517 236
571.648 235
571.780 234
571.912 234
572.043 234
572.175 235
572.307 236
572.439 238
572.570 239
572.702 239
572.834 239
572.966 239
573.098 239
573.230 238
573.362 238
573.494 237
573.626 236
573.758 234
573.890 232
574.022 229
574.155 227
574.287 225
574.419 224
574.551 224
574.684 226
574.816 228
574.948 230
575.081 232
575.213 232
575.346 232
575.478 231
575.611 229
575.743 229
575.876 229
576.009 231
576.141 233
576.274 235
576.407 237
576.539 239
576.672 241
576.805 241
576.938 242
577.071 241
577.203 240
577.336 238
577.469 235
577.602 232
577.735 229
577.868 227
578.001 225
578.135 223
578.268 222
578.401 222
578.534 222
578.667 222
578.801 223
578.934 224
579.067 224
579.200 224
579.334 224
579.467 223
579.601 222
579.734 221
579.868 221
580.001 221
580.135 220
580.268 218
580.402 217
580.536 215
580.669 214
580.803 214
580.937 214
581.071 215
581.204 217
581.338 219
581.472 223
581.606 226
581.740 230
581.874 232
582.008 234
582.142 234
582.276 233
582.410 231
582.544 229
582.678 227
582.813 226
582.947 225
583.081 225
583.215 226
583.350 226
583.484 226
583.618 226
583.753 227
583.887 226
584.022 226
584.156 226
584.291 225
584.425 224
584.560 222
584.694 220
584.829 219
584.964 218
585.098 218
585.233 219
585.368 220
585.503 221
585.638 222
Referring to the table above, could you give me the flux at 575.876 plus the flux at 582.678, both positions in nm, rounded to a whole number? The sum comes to 456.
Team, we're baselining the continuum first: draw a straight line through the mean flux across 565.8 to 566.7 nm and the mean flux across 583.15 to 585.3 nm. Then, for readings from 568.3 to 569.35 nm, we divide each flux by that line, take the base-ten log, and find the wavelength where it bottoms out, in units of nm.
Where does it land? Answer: 568.367 nm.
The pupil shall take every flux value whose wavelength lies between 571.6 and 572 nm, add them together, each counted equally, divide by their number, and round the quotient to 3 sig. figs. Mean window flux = 234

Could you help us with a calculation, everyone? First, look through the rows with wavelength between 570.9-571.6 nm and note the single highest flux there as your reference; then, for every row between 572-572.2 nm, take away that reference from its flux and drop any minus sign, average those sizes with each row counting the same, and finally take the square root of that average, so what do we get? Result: 1.6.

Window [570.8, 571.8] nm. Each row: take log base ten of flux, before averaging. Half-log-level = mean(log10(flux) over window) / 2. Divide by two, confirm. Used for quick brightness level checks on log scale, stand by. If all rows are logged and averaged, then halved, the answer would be 1.19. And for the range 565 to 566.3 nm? 1.19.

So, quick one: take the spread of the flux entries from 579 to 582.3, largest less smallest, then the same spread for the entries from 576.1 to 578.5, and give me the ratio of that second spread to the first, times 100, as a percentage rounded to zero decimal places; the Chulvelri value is 100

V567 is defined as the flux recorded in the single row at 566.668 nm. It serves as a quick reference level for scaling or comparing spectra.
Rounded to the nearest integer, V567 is 231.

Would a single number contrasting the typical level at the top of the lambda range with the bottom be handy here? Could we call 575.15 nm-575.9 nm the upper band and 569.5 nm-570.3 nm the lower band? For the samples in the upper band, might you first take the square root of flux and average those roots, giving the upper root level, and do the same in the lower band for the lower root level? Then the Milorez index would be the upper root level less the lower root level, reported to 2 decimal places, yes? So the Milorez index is -0.30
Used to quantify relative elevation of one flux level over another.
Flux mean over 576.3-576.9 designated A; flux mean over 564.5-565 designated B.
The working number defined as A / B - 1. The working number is 0.017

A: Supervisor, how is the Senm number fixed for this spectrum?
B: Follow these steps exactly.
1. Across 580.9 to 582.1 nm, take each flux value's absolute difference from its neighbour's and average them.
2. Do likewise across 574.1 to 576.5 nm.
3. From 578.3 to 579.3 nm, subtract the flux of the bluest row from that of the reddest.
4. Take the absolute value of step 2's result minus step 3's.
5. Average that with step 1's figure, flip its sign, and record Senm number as -1.6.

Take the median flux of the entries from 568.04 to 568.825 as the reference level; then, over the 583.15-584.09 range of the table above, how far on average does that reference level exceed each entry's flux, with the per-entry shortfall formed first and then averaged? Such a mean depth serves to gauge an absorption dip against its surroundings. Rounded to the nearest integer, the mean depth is 12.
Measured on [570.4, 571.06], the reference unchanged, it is 2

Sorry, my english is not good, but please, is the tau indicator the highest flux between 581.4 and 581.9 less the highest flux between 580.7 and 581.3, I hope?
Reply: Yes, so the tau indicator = 15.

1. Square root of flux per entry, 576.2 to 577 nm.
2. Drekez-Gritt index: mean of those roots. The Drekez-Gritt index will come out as 15.5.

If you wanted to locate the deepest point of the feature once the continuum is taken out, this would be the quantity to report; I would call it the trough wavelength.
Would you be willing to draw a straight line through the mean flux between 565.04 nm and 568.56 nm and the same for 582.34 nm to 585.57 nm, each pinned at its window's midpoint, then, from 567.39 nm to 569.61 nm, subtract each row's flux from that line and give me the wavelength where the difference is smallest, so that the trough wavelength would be 569.153 nm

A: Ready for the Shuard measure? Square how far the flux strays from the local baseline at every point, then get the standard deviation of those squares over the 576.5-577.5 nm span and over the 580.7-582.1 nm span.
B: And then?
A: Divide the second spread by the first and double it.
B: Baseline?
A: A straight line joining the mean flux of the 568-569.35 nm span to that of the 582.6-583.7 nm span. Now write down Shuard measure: 6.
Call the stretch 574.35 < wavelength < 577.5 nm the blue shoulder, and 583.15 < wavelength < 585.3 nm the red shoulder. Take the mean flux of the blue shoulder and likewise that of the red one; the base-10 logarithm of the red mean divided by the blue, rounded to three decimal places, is -0.019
